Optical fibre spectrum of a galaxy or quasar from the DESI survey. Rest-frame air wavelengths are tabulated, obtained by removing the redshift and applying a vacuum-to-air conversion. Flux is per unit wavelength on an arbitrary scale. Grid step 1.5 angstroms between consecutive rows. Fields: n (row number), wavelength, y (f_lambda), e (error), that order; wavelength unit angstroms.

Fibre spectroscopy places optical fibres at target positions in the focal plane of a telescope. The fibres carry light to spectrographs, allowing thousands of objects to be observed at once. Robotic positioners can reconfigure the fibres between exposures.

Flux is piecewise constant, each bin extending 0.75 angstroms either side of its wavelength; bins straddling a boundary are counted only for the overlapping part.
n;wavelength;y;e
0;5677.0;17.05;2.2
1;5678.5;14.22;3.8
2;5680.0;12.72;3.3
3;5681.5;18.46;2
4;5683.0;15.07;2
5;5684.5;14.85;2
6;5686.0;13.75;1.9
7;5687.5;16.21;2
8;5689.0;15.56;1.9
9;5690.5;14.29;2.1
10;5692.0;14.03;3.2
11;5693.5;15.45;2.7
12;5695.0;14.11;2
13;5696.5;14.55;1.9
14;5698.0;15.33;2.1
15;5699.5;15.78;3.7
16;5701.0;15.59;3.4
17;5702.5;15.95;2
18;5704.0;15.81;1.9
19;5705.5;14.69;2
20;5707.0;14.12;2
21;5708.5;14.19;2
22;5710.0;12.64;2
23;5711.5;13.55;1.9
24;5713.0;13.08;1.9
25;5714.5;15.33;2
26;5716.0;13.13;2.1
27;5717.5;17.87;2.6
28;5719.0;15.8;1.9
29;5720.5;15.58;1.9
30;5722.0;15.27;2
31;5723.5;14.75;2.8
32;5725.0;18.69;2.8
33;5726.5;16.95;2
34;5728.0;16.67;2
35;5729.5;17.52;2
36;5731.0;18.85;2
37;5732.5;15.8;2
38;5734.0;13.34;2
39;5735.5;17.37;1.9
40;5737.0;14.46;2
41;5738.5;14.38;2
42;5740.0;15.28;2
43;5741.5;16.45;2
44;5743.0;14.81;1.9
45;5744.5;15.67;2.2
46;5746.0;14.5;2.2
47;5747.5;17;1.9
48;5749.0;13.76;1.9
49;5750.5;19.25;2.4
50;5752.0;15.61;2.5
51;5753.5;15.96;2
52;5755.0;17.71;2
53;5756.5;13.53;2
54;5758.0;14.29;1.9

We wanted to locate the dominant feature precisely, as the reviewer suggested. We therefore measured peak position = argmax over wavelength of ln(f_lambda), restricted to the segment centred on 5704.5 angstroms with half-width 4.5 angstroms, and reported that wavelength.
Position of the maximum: 5702.5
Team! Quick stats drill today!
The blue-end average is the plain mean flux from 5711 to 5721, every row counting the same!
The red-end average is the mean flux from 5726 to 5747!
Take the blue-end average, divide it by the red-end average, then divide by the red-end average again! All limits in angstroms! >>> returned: 0.059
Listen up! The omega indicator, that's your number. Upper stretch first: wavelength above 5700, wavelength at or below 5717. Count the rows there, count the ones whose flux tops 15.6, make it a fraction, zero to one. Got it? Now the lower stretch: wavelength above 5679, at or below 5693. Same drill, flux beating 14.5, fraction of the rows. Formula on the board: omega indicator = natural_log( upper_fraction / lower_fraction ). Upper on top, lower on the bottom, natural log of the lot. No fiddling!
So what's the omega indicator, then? -1.12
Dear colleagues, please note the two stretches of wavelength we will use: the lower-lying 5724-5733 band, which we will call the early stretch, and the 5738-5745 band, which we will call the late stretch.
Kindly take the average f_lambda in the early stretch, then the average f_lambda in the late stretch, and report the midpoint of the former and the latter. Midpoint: 16.4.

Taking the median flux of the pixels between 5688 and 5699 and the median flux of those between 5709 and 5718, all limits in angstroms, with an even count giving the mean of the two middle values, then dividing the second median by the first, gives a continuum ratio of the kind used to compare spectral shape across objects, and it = 0.92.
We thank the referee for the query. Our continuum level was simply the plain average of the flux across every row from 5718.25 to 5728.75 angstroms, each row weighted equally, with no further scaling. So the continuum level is 16.2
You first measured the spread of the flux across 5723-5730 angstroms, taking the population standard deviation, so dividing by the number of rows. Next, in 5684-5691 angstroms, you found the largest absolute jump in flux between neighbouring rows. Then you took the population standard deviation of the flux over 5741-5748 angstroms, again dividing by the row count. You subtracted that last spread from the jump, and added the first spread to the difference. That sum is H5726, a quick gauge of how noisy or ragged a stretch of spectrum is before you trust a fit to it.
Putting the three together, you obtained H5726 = 2.8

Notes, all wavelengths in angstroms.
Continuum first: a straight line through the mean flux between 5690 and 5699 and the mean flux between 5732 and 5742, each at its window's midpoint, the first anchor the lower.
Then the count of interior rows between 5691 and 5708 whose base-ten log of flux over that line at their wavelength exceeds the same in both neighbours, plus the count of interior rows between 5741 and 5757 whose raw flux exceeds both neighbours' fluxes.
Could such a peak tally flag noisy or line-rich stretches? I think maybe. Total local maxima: 7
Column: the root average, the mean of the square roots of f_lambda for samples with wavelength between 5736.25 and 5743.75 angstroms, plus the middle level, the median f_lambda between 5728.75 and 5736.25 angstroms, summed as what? 21.3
